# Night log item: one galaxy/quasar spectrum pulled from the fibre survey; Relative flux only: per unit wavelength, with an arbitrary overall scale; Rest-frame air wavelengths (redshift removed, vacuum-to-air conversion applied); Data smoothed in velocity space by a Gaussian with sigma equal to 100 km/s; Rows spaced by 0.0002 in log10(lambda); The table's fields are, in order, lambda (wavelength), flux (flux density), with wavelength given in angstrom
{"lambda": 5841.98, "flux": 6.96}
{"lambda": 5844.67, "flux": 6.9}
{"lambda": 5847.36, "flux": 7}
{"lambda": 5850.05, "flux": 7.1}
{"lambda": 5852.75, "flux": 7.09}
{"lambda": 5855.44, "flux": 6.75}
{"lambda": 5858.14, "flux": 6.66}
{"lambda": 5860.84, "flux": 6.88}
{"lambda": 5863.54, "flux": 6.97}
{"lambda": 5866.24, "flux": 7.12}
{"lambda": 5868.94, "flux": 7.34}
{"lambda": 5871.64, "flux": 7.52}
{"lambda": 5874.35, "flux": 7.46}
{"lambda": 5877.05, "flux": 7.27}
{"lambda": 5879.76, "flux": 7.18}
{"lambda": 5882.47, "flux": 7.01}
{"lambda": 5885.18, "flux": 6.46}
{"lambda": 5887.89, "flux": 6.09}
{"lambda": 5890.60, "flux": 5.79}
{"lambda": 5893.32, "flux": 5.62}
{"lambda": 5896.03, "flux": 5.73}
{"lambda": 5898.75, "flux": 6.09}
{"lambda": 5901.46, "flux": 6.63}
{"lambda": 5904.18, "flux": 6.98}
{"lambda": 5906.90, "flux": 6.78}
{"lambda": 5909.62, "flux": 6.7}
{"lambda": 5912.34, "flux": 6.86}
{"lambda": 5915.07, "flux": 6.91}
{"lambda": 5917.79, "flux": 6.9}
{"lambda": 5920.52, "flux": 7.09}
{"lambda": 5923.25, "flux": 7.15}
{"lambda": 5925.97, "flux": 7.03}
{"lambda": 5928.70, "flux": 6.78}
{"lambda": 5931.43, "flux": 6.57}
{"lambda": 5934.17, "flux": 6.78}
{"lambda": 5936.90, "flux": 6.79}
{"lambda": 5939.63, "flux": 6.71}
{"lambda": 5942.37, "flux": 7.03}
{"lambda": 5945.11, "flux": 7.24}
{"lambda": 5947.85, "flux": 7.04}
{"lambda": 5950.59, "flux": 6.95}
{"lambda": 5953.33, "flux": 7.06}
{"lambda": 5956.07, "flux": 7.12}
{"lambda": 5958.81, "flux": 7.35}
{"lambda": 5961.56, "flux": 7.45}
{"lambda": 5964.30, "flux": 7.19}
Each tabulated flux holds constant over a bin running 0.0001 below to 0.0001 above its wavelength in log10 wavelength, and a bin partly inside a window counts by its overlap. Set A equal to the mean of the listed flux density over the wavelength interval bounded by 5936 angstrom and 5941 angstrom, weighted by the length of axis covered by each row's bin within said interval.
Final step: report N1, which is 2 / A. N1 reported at 0.296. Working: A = 6.75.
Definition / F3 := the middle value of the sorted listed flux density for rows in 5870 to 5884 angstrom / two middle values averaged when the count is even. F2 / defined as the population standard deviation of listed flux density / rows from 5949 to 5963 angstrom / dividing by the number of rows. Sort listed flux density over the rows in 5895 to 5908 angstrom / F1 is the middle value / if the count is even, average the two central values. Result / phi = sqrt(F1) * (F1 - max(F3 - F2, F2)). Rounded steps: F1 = 6.6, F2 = 0.19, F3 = 7.3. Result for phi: -1.2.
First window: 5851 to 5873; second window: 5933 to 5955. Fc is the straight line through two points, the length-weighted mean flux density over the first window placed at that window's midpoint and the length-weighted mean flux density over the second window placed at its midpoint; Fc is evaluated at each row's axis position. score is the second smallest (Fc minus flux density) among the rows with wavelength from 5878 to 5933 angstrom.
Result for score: -0.16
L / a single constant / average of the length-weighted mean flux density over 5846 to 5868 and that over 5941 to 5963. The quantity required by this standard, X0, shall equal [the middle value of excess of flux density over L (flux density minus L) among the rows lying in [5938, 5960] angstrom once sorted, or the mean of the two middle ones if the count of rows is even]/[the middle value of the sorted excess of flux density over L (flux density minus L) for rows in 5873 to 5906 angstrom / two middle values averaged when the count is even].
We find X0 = 0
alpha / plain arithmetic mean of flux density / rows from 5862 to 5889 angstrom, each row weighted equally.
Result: 7.04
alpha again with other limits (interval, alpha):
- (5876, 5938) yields 6.66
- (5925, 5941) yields 6.78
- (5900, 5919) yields 6.82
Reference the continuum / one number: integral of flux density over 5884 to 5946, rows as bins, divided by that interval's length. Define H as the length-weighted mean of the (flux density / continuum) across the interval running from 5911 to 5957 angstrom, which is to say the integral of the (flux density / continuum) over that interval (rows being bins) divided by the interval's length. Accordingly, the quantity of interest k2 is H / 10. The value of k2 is 0.105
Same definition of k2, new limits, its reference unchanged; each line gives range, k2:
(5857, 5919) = 0.102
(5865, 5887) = 0.108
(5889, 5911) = 0.095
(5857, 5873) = 0.107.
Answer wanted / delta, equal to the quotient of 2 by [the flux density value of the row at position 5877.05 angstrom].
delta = 0.28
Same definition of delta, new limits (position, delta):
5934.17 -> 0.29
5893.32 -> 0.36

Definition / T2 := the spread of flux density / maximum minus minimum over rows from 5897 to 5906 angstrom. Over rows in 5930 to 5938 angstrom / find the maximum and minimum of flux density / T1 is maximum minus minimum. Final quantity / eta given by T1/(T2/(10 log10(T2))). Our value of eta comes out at 0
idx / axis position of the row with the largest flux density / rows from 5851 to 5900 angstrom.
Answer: 5871.64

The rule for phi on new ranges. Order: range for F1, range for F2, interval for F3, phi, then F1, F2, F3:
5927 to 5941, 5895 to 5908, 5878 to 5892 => 2.0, 6.8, 0.46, 6.5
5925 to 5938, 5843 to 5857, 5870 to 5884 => -0.9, 6.8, 0.13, 7.3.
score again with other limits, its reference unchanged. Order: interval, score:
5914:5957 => -0.18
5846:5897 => -0.43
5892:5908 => 0.21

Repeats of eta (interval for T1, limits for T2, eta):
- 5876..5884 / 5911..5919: -68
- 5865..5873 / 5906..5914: -20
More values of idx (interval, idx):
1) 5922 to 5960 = 5958.81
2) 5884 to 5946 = 5945.11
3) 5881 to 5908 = 5882.47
